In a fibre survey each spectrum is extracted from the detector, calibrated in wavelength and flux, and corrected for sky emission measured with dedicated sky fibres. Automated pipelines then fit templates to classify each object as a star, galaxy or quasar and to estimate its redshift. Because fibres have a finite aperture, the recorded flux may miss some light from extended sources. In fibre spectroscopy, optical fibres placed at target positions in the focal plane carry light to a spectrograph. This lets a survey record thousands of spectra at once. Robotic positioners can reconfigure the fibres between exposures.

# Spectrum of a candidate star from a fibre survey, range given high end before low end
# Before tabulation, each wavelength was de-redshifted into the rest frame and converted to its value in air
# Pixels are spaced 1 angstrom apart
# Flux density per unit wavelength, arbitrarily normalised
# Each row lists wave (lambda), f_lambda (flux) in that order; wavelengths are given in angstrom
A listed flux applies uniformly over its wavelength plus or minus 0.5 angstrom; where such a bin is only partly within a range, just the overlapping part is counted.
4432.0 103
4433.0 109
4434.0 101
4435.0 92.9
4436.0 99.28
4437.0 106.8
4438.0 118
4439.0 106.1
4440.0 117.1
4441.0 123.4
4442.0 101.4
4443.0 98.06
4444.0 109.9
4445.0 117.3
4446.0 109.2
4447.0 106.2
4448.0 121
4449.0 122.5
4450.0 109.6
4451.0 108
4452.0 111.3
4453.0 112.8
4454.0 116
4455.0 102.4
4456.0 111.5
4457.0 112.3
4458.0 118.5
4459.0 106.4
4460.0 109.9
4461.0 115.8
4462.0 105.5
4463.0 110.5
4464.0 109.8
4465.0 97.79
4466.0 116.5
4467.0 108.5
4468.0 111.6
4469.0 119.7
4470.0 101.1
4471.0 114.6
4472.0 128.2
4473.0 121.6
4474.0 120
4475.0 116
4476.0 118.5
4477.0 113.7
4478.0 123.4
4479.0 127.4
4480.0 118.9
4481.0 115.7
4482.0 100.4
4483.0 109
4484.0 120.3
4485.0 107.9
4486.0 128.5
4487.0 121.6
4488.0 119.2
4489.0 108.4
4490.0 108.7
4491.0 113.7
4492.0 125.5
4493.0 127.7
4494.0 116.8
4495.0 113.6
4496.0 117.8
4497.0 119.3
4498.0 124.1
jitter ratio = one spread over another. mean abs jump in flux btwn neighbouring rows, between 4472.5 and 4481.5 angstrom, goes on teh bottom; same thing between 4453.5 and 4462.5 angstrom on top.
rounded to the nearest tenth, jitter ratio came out 1.6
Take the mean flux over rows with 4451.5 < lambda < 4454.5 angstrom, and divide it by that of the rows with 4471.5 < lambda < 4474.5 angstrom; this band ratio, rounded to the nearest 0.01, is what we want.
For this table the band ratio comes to 0.92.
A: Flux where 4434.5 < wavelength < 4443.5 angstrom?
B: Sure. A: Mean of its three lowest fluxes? 97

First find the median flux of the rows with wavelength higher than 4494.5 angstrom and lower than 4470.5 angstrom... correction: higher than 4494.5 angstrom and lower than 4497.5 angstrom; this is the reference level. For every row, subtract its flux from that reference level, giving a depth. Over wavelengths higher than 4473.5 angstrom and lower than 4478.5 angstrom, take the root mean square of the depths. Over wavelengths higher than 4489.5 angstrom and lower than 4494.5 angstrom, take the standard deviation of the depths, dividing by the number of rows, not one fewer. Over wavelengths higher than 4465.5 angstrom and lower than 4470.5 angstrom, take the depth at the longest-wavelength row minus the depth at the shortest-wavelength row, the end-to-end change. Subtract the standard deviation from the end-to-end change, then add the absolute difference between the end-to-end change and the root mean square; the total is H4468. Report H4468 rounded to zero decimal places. 20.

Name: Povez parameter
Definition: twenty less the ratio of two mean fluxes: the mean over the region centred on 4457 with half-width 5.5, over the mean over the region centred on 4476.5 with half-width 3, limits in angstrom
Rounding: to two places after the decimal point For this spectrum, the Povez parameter 19.07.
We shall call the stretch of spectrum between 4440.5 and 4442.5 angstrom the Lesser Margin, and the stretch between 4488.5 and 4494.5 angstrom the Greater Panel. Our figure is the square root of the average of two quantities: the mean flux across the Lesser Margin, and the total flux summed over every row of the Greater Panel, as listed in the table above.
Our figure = 20.2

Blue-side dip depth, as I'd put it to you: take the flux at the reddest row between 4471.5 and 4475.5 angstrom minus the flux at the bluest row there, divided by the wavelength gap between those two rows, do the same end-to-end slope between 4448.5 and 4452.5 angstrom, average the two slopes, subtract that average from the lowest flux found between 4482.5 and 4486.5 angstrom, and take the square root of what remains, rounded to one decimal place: 10.6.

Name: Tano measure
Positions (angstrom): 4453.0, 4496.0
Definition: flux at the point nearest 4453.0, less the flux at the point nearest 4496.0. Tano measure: -5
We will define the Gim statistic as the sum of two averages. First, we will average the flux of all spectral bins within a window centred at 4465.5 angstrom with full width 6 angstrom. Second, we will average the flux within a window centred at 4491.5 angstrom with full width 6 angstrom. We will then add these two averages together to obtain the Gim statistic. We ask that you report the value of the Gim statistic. 226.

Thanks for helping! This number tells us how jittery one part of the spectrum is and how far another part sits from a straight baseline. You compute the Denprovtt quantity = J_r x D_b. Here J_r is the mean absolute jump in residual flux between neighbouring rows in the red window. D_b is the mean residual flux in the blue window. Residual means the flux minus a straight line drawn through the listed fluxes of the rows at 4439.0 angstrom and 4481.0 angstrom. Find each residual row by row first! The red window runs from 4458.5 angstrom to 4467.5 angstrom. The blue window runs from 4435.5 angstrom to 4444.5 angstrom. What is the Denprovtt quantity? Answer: 21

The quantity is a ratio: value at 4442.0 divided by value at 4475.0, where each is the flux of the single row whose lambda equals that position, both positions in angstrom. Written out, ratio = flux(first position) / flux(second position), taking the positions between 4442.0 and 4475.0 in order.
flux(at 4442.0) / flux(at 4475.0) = 0.874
